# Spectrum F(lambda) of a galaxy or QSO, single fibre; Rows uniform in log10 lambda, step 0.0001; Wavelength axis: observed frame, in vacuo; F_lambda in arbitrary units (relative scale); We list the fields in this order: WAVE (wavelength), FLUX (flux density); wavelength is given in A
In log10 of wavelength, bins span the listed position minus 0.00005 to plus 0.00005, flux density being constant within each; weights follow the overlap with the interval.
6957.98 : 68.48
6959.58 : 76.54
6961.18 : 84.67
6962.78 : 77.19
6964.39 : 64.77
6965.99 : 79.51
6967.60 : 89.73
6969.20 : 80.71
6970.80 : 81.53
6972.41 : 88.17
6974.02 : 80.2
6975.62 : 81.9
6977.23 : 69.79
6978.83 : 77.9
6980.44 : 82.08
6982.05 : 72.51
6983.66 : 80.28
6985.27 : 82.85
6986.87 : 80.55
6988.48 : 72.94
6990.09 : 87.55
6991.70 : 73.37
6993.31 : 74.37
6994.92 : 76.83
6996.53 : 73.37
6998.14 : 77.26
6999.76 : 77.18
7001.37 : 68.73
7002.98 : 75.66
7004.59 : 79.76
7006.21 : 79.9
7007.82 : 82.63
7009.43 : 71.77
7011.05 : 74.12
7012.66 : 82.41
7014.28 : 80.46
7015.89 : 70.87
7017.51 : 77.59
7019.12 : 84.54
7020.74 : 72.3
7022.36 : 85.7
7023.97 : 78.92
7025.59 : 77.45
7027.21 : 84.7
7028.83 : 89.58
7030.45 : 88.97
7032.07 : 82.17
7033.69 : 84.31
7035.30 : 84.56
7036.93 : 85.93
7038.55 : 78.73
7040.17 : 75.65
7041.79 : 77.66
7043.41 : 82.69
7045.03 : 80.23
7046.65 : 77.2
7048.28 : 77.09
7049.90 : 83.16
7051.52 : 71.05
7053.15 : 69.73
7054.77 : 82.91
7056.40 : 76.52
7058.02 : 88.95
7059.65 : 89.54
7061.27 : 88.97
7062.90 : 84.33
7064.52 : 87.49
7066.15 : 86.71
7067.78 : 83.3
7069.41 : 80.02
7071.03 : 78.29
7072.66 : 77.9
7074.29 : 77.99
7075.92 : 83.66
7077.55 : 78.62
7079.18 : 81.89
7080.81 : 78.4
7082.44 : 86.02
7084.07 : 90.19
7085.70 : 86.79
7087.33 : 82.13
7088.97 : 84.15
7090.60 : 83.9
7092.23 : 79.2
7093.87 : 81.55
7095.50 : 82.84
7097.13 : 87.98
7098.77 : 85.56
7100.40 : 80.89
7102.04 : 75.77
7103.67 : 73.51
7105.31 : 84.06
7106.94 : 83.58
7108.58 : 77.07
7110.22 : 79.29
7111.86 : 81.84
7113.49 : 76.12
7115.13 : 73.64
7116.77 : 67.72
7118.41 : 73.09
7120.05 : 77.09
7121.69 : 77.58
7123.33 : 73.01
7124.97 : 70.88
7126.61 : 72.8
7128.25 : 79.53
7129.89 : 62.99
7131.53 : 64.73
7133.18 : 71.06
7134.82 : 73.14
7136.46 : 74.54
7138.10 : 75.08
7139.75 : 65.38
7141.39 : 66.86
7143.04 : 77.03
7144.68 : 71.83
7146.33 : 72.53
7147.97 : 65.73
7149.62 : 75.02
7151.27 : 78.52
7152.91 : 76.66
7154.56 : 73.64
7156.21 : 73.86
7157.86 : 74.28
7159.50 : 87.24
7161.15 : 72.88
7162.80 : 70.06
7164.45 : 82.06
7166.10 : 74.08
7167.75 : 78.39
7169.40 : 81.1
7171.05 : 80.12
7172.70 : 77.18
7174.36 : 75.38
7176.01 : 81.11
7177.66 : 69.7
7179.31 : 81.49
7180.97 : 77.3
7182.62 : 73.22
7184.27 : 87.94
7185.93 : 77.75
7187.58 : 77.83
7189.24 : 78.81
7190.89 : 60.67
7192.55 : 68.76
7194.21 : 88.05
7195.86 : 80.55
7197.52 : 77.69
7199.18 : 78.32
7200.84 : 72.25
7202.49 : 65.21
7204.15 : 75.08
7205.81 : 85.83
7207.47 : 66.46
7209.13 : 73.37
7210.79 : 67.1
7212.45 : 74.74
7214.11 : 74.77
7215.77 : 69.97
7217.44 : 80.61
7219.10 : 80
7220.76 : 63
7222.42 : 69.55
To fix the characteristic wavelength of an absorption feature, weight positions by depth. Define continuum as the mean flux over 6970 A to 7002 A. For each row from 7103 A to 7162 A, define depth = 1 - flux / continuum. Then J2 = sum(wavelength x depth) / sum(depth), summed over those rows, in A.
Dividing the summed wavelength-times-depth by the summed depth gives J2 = 7136.8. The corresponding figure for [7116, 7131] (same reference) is 7123.8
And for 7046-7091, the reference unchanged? 7074.0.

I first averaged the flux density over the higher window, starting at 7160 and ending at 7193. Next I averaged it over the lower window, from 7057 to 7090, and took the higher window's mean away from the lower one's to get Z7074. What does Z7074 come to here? 7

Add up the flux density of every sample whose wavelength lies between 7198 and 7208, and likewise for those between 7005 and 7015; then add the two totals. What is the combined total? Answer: 914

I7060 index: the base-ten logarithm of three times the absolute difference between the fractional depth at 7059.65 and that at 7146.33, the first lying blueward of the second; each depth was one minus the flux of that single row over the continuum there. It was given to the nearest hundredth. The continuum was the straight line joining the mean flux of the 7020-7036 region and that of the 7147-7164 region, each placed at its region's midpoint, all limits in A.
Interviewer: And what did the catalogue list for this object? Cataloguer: -0.36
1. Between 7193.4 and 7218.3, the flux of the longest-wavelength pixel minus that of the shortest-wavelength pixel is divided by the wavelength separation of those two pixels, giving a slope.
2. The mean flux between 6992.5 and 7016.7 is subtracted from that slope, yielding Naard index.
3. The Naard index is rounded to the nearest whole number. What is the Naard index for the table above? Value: -77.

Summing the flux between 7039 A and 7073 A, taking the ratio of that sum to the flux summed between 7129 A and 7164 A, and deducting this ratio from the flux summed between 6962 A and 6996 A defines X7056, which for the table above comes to 1654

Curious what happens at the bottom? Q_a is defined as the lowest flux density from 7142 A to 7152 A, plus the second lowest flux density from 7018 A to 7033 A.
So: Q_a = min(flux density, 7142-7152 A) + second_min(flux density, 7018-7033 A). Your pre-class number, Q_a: 143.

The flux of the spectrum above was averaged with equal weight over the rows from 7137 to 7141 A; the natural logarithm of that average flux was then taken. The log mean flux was 4.25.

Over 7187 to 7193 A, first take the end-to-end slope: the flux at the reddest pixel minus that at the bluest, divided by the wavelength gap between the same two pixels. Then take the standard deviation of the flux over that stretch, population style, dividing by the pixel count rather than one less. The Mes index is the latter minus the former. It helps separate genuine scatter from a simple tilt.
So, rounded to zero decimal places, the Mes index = 9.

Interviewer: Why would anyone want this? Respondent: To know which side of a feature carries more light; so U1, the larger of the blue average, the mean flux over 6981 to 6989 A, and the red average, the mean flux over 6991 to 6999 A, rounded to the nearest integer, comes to 78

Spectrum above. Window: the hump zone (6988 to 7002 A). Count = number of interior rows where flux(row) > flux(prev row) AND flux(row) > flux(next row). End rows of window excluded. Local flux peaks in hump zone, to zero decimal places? 3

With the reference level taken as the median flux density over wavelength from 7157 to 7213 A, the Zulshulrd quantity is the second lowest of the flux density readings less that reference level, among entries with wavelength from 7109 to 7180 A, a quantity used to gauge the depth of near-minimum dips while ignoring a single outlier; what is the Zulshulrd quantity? -12.5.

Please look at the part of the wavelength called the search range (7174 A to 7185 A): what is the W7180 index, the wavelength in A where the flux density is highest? 7184.27 A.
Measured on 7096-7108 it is 7097.13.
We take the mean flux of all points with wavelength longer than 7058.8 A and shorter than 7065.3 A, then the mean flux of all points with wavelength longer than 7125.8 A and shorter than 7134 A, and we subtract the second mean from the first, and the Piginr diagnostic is 17.4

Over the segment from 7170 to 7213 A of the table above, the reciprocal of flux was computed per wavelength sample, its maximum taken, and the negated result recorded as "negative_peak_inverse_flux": -0.0165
